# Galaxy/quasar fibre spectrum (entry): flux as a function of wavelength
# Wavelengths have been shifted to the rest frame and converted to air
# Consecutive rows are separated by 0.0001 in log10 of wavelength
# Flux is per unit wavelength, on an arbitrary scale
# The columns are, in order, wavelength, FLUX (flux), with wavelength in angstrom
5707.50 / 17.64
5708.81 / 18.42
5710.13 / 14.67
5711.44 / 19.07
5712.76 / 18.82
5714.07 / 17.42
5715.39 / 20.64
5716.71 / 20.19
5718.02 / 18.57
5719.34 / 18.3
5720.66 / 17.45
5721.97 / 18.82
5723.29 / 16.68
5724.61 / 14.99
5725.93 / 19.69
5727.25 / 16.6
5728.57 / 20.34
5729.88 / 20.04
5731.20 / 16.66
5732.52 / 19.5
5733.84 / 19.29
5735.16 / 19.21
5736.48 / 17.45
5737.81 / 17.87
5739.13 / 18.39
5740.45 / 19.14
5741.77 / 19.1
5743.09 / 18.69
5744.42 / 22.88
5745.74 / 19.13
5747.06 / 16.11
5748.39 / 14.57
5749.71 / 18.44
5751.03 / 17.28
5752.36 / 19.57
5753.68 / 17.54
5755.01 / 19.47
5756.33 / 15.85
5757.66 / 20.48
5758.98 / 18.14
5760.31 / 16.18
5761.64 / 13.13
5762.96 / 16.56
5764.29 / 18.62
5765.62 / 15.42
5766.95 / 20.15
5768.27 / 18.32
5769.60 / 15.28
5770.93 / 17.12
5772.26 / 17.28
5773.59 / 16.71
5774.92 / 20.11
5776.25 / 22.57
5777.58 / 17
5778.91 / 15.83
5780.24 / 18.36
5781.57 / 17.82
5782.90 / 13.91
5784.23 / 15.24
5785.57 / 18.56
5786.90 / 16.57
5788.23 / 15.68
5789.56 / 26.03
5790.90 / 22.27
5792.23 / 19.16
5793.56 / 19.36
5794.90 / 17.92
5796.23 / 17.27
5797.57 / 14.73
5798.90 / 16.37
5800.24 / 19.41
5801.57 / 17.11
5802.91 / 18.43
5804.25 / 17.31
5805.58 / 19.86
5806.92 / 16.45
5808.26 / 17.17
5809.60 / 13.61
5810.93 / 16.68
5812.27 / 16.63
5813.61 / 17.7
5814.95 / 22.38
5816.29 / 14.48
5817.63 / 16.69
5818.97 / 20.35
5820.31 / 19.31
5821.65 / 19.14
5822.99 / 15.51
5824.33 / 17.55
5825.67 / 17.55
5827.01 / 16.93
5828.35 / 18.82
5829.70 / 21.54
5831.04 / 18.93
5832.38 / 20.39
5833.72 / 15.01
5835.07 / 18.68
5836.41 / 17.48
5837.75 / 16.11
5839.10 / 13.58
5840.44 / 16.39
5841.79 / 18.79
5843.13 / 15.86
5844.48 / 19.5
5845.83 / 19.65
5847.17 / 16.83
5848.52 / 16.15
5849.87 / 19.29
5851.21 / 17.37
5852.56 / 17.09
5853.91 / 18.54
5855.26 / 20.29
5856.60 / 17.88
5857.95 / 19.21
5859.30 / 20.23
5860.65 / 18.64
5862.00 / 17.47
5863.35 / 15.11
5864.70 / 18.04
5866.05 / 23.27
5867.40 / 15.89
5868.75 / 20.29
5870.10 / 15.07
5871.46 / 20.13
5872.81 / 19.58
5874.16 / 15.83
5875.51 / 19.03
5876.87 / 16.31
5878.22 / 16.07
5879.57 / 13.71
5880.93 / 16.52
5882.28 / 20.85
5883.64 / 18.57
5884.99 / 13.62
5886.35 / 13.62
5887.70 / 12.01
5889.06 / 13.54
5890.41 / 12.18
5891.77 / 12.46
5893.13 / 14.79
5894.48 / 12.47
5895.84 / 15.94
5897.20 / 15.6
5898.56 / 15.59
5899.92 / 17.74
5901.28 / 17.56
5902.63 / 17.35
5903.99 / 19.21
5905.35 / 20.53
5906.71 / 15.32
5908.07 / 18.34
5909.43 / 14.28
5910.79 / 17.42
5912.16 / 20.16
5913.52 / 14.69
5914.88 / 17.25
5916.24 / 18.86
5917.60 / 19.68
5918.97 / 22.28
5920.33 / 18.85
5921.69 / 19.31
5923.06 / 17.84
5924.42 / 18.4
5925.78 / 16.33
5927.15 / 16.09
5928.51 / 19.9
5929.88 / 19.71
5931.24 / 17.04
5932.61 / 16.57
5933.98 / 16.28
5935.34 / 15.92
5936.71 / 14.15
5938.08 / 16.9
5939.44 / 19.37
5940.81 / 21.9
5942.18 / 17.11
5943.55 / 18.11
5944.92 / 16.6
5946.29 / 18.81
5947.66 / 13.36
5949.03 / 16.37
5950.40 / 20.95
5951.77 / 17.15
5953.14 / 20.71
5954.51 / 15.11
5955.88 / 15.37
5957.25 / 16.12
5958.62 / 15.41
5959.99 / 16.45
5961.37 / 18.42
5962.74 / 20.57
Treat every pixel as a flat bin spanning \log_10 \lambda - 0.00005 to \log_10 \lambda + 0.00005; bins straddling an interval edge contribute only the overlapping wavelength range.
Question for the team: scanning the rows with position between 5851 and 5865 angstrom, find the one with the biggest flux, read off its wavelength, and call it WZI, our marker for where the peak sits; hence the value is 5855.26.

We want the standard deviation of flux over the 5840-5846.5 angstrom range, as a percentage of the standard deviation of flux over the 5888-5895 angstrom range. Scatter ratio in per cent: 165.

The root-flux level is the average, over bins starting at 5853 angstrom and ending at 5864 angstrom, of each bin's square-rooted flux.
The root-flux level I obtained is 4.29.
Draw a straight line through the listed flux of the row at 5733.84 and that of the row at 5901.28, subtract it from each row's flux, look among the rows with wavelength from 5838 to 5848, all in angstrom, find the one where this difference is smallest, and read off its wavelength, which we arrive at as 5839.10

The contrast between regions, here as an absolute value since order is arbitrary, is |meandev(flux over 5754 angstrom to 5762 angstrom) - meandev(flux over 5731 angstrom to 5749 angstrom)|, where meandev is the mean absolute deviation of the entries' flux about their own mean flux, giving 0.80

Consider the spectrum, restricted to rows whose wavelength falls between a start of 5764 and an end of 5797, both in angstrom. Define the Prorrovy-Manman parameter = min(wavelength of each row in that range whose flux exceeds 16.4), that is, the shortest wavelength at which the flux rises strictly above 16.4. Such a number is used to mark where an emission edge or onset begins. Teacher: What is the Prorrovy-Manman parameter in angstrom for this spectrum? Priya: 5764.29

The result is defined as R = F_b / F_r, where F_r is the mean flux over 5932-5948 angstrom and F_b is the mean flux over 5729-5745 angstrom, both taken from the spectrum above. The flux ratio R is 1.11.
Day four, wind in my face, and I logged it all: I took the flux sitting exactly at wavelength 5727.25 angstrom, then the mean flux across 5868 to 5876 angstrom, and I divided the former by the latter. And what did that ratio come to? 0.91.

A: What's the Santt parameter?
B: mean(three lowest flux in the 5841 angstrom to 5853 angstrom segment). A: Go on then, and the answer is 16.3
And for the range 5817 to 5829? 16.4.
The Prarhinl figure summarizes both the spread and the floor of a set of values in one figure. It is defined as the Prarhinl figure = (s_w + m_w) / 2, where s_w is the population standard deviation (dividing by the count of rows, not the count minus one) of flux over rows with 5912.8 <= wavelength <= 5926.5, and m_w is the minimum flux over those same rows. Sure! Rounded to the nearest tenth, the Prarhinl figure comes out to 8.3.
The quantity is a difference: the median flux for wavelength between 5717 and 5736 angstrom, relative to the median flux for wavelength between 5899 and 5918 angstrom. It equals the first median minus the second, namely 1.0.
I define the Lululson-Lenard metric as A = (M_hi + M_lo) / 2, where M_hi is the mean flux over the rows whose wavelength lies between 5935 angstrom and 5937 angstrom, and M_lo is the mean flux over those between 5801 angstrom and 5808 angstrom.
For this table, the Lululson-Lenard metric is 16.4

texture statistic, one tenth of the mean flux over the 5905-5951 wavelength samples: 1.78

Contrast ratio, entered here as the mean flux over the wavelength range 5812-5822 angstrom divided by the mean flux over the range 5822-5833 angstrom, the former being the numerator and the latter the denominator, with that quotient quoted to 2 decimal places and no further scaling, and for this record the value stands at 1.00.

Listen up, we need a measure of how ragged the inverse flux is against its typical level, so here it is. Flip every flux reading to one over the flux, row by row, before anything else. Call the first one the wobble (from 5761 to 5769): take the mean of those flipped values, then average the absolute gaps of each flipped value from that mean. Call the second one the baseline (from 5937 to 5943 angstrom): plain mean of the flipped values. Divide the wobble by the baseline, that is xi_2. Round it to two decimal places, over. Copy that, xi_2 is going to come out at 0.13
